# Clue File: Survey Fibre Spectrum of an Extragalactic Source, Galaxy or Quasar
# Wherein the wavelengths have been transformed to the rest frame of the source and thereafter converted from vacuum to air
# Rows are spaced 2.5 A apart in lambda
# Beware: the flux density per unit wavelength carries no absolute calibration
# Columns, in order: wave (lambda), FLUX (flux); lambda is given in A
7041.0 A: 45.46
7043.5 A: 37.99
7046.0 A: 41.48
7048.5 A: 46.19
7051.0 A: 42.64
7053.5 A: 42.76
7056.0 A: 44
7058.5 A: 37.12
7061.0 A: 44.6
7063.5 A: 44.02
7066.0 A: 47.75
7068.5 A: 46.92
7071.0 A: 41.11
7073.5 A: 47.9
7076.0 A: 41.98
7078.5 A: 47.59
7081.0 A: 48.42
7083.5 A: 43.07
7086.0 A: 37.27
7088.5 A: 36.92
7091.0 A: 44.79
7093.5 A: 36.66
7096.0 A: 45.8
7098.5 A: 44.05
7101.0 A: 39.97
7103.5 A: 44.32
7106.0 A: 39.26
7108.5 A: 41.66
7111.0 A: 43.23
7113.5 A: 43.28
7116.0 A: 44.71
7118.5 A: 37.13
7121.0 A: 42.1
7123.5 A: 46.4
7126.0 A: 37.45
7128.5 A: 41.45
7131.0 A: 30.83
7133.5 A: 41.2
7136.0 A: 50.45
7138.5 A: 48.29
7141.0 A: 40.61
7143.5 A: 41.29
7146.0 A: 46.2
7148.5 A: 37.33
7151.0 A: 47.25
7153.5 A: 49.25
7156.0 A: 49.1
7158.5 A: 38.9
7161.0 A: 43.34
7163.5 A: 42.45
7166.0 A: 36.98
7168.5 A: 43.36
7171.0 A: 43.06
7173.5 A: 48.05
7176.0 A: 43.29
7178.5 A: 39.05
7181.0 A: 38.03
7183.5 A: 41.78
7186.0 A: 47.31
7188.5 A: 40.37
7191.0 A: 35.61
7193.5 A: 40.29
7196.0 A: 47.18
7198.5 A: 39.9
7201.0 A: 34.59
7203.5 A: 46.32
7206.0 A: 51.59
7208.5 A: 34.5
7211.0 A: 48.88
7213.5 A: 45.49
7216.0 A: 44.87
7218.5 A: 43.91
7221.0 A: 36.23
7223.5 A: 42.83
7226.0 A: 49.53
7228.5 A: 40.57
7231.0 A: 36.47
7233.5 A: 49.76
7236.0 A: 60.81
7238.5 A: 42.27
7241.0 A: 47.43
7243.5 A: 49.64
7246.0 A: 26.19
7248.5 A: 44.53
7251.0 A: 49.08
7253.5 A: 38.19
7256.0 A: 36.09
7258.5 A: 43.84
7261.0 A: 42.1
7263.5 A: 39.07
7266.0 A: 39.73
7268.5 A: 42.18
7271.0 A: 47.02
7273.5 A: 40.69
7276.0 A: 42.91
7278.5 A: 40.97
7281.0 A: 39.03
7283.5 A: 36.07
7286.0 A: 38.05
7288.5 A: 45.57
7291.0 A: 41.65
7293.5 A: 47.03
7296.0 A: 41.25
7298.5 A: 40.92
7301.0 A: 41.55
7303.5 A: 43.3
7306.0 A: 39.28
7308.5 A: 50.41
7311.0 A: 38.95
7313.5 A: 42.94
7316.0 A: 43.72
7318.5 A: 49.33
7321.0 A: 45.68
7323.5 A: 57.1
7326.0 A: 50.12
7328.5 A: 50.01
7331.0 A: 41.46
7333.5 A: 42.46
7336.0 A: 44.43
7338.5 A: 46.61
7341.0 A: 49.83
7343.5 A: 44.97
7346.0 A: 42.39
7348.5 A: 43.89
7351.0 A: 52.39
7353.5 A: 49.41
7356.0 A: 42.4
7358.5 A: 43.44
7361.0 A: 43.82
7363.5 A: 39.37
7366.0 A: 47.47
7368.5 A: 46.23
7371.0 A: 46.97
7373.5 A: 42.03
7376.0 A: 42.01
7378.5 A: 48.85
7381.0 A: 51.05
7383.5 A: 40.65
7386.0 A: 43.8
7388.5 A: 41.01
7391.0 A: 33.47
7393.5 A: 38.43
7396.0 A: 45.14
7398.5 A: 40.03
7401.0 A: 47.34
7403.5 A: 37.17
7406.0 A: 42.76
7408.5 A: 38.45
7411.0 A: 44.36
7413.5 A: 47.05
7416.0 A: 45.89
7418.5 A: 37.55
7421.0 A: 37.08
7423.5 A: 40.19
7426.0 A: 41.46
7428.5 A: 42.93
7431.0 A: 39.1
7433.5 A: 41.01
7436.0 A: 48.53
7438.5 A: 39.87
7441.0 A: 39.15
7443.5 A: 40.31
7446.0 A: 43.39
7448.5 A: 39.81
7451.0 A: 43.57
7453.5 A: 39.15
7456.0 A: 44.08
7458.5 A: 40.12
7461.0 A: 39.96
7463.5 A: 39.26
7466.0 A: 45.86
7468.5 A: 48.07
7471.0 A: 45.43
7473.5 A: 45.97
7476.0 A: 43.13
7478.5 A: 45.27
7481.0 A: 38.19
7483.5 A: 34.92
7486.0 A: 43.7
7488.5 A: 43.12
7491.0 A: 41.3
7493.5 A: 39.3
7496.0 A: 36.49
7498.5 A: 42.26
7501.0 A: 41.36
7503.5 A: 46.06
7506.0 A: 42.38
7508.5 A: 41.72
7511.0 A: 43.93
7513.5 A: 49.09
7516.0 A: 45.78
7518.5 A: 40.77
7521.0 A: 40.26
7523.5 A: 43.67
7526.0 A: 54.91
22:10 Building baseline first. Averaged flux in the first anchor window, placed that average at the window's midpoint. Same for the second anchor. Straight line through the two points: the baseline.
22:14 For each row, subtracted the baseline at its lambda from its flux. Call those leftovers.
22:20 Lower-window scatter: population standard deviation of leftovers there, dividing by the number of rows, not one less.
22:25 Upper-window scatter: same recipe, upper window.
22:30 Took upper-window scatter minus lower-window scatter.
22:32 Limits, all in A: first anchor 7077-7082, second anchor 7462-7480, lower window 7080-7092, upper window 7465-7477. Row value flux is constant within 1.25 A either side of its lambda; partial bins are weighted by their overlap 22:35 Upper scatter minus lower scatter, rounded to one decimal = -2.9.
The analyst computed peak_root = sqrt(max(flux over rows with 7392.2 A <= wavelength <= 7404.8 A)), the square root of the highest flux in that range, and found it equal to 6.9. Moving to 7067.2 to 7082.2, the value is 7.0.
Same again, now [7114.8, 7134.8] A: 6.8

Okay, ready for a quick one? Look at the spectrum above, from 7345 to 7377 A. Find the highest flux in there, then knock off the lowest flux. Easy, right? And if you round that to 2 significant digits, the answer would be 13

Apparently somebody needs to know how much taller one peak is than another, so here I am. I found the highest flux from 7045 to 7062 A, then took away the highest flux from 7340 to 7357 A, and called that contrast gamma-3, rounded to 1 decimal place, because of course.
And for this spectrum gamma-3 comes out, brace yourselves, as -6.2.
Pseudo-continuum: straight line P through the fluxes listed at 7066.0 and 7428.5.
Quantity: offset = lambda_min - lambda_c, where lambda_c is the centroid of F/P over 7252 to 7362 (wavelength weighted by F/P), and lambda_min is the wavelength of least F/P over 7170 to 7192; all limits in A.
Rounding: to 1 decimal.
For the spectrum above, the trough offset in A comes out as -118.1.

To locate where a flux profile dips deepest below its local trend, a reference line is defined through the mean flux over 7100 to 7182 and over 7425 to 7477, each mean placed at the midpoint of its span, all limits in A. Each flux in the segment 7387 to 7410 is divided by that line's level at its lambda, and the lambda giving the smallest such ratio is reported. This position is 7391.0 A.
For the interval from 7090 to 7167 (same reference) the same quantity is 7131.0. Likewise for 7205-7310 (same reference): 7246.0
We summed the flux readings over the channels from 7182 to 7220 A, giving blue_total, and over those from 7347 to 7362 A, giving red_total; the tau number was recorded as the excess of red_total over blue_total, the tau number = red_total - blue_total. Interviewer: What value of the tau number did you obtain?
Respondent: -367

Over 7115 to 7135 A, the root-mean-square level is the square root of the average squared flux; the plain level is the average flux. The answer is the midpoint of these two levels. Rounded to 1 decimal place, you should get 40.3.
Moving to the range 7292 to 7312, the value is 42.9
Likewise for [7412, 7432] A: 41.5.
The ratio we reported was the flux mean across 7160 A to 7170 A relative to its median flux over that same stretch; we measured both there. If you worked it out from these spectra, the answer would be 0.968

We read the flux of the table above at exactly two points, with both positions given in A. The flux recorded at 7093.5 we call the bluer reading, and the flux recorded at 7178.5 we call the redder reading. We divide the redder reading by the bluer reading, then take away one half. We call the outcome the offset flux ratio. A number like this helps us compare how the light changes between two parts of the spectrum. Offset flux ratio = 0.57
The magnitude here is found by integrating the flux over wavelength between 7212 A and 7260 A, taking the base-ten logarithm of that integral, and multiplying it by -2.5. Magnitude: -8.3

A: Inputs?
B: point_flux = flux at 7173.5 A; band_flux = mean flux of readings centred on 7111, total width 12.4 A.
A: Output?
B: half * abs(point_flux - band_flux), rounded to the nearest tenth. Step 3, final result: 2.8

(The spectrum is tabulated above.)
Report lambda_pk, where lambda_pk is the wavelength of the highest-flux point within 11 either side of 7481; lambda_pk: 7473.5 A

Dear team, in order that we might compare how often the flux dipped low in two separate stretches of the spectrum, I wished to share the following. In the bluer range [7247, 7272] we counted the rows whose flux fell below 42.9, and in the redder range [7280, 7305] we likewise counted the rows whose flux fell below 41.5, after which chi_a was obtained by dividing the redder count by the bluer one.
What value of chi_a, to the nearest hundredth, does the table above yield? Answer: 0.83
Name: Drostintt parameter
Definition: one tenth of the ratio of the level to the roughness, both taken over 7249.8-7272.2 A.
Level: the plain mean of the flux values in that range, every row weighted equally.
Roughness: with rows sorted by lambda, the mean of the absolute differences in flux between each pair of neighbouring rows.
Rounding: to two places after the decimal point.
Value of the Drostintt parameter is 1.00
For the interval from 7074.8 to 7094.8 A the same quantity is 0.87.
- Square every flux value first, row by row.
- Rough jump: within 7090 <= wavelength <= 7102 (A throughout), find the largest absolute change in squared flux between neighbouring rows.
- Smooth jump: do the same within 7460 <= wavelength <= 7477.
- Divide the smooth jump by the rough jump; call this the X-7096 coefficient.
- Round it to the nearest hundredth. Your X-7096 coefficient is 0.75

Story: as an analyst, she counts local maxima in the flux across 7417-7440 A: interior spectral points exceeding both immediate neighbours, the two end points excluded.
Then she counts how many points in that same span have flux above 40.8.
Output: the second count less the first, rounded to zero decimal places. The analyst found 2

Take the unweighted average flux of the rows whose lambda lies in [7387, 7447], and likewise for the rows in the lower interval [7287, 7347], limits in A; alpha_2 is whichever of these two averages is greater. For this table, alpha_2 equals 45.0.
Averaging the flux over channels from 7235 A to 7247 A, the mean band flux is 45.3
